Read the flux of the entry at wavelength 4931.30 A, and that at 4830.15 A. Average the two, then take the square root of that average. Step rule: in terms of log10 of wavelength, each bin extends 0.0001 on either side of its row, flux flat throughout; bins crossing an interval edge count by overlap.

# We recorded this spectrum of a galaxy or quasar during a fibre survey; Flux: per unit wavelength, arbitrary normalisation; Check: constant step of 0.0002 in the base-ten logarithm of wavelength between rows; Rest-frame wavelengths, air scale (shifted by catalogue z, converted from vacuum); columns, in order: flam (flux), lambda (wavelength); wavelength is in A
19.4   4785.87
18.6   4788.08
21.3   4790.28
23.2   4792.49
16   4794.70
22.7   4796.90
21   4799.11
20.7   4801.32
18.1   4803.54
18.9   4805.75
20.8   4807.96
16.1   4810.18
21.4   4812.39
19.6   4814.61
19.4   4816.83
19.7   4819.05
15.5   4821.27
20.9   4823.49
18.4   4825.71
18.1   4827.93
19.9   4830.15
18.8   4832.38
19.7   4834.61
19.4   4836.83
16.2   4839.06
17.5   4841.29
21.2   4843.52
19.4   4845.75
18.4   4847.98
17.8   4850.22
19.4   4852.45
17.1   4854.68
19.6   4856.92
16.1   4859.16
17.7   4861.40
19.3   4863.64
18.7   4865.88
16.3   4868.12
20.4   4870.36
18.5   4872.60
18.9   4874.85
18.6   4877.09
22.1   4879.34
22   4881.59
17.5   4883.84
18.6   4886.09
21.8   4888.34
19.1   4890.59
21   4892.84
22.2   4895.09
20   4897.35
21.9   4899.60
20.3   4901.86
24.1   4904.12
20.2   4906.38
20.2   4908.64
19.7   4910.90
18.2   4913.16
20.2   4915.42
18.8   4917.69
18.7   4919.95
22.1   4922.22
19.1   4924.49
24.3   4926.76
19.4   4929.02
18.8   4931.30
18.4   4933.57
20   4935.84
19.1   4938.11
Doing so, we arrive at 4.40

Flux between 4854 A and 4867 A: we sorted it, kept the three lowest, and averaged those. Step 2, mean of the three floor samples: 17.0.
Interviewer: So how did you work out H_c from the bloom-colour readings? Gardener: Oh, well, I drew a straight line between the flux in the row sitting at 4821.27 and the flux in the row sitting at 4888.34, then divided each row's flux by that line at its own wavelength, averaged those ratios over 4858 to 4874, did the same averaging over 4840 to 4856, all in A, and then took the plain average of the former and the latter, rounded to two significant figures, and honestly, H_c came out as 0.98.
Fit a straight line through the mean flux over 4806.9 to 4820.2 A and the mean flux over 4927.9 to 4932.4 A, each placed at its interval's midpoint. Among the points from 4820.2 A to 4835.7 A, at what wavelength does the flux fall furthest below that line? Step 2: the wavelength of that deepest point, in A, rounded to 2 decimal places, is 4821.27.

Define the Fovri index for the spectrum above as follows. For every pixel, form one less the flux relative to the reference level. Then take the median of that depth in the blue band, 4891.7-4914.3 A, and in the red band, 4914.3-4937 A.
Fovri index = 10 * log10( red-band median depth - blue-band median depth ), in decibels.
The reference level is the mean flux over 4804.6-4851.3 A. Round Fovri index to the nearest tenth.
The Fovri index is -12.8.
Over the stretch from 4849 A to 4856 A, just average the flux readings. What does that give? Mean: 18.1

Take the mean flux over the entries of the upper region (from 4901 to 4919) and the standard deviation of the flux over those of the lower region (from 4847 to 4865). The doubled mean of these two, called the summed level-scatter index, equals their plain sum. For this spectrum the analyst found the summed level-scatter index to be 21.4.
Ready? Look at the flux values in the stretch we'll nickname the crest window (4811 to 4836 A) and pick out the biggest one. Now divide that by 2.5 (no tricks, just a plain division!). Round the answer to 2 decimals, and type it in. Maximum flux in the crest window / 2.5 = 8.56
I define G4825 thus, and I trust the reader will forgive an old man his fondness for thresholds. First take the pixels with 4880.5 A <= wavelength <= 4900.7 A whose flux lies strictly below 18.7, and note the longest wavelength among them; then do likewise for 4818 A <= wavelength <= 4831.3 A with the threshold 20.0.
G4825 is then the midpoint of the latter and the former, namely 4858.1 A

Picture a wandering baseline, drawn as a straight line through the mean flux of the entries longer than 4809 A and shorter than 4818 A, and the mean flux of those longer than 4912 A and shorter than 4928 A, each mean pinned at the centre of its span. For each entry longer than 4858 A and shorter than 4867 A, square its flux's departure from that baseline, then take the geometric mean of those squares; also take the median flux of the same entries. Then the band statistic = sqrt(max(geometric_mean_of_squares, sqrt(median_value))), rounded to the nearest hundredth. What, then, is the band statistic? 2.07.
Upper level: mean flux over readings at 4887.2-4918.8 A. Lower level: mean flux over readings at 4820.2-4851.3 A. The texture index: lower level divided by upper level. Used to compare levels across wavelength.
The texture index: 0.91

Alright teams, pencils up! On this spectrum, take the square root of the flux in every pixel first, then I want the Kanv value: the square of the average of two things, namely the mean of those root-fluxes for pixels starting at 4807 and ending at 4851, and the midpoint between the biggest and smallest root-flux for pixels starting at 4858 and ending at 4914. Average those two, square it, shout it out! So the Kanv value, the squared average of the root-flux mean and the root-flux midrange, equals 19.4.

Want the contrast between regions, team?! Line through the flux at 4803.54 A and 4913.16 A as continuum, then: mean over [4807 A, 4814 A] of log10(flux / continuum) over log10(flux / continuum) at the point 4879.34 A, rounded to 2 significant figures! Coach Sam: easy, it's 0.32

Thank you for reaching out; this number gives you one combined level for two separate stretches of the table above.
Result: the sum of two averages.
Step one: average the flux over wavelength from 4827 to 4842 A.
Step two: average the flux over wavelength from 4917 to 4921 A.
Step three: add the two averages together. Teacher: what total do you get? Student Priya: 37.3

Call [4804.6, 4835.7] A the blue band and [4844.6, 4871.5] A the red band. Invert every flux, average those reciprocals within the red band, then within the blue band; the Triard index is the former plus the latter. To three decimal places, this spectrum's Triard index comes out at 0.108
